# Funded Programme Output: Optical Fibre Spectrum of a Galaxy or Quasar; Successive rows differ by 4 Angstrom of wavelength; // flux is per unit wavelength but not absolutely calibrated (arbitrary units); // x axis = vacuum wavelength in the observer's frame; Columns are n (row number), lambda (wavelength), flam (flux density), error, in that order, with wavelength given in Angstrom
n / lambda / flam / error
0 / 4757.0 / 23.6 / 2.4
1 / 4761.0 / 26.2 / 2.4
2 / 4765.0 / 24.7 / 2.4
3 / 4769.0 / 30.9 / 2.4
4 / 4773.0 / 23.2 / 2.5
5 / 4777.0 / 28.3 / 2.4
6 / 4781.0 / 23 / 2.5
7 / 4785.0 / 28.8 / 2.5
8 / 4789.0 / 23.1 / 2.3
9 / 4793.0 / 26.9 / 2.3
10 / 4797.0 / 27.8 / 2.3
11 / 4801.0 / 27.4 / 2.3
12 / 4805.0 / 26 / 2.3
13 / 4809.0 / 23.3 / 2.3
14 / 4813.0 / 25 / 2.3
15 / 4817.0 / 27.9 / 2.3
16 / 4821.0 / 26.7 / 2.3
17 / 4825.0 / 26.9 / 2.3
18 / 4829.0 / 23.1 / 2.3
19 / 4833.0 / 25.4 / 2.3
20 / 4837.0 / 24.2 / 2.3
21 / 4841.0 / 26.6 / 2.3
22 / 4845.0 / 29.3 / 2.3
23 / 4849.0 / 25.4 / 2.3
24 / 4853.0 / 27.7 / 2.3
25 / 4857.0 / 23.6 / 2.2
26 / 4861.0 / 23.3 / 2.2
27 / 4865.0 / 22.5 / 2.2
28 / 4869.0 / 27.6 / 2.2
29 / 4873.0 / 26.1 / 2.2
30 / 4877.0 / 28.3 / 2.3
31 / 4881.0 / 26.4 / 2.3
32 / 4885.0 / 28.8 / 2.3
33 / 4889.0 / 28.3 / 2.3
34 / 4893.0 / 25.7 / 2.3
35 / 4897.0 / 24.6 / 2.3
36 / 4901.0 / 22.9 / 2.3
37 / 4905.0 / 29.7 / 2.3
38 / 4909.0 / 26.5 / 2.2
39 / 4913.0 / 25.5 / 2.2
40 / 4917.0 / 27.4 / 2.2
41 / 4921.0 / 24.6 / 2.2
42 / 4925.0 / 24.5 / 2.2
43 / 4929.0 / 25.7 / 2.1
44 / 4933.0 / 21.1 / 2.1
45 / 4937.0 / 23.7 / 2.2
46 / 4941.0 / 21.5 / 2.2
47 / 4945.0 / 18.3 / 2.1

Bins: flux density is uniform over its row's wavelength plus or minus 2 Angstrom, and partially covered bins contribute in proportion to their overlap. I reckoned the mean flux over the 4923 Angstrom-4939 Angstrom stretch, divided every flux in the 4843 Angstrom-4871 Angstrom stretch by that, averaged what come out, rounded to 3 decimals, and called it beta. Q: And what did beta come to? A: 1.079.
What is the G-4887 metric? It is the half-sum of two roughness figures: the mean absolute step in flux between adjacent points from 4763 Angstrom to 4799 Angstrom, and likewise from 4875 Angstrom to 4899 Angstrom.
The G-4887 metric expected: 3.4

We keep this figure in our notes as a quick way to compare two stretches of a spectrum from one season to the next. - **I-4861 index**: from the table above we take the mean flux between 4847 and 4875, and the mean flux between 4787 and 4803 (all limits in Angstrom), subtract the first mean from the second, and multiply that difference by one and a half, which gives 1.7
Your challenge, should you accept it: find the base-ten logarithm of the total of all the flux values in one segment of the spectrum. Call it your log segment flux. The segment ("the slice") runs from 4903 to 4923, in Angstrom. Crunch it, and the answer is 2.13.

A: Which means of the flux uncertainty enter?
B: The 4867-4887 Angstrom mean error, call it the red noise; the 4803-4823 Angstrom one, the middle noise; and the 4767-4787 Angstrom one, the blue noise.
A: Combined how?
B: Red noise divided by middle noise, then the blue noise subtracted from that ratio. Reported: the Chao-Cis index -1.48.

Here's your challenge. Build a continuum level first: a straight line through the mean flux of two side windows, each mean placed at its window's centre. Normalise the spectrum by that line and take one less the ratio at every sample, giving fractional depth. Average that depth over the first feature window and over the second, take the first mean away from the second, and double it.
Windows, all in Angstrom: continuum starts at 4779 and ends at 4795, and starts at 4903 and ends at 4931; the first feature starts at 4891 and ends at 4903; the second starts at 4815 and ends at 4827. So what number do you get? -0.25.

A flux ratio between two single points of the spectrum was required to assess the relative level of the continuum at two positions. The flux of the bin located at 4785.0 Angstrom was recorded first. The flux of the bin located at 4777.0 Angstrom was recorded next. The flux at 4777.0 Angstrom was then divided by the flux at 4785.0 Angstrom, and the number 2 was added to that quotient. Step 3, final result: 2.98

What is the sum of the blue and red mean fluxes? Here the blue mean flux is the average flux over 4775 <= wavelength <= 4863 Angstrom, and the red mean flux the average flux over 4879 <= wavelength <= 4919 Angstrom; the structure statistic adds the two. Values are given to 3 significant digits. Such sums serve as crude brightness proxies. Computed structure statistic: 52.5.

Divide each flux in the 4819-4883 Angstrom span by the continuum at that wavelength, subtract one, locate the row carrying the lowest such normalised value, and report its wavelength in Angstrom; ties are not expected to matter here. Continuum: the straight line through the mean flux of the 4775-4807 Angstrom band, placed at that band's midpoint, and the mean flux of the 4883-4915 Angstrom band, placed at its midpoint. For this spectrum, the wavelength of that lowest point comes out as 4865.0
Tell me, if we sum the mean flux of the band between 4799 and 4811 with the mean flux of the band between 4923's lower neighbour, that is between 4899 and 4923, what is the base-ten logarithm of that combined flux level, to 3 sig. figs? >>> 1.71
